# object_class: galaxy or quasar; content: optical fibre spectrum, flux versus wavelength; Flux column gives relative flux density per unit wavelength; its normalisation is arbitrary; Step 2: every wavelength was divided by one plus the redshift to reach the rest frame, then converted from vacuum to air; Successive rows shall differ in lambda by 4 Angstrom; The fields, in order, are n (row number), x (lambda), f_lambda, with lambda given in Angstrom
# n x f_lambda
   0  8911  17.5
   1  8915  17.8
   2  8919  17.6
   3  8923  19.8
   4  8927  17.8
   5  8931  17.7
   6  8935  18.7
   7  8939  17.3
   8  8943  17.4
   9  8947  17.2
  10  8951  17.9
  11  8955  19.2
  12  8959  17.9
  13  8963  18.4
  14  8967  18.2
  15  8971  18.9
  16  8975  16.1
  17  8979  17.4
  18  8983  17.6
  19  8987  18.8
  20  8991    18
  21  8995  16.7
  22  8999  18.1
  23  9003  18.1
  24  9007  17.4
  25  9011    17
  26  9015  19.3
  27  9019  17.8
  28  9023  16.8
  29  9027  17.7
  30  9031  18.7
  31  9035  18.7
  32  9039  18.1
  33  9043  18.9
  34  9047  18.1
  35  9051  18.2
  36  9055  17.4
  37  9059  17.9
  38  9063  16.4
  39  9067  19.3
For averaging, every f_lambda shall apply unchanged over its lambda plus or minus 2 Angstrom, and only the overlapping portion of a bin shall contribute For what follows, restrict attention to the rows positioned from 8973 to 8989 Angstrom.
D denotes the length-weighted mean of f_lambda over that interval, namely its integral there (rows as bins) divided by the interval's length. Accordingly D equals 17.5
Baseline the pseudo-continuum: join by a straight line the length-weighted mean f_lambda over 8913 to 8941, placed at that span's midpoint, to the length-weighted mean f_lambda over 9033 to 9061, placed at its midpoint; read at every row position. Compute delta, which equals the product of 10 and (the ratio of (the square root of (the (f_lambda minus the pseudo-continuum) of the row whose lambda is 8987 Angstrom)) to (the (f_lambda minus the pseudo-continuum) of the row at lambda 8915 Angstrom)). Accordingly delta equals -28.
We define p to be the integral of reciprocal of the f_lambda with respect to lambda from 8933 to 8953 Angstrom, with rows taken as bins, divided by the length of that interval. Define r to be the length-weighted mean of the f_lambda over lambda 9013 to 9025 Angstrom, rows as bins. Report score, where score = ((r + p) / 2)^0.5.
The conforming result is 3.00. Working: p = 0.0566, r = 18.0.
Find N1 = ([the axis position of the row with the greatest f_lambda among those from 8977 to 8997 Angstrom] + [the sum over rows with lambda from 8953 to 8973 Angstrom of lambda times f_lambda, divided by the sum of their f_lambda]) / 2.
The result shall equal 8975.0 Angstrom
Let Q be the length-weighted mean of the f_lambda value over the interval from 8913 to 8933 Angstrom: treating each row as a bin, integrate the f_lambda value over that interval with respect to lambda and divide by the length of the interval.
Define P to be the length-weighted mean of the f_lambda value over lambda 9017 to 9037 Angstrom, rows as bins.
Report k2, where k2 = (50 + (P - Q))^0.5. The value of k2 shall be 7.06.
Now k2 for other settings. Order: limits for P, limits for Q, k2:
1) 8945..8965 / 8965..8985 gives 7.10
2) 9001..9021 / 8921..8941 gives 7.05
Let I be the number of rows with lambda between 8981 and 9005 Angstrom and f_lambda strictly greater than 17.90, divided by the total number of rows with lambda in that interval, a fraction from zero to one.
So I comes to 0.67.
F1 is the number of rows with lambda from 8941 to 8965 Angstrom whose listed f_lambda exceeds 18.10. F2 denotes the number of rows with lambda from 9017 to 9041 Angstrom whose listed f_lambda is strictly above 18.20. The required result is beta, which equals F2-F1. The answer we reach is 0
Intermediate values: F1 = 2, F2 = 2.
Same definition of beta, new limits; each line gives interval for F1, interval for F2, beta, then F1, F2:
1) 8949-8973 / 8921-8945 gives -2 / 4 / 2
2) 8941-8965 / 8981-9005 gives -1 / 2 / 1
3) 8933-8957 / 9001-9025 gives -1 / 2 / 1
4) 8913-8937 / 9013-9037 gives 1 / 2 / 3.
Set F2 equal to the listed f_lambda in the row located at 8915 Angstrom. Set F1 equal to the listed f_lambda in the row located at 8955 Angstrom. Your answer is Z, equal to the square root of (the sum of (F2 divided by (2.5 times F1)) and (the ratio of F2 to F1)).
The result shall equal 1.14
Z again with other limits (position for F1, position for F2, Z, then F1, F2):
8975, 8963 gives 1.26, 16.1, 18.4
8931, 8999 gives 1.20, 17.7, 18.1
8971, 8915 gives 1.15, 18.9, 17.8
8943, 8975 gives 1.14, 17.4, 16.1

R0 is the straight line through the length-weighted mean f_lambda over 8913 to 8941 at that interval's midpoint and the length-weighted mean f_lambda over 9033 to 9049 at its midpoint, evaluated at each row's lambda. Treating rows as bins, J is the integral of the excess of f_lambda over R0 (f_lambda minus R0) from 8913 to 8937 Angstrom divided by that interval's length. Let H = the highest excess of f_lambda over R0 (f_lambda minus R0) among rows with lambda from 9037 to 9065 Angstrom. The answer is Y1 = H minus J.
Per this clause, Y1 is 0.30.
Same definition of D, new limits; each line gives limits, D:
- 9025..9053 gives 18.3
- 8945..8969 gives 18.1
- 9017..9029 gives 17.4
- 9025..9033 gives 18.2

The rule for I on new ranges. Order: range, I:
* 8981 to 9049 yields 0.59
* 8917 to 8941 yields 0.33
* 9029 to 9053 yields 1.00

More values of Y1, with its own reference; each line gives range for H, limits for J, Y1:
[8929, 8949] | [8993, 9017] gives 1.15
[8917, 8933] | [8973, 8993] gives 2.40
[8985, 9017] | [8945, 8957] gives 1.00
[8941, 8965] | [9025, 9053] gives 1.12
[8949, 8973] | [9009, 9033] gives 1.52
